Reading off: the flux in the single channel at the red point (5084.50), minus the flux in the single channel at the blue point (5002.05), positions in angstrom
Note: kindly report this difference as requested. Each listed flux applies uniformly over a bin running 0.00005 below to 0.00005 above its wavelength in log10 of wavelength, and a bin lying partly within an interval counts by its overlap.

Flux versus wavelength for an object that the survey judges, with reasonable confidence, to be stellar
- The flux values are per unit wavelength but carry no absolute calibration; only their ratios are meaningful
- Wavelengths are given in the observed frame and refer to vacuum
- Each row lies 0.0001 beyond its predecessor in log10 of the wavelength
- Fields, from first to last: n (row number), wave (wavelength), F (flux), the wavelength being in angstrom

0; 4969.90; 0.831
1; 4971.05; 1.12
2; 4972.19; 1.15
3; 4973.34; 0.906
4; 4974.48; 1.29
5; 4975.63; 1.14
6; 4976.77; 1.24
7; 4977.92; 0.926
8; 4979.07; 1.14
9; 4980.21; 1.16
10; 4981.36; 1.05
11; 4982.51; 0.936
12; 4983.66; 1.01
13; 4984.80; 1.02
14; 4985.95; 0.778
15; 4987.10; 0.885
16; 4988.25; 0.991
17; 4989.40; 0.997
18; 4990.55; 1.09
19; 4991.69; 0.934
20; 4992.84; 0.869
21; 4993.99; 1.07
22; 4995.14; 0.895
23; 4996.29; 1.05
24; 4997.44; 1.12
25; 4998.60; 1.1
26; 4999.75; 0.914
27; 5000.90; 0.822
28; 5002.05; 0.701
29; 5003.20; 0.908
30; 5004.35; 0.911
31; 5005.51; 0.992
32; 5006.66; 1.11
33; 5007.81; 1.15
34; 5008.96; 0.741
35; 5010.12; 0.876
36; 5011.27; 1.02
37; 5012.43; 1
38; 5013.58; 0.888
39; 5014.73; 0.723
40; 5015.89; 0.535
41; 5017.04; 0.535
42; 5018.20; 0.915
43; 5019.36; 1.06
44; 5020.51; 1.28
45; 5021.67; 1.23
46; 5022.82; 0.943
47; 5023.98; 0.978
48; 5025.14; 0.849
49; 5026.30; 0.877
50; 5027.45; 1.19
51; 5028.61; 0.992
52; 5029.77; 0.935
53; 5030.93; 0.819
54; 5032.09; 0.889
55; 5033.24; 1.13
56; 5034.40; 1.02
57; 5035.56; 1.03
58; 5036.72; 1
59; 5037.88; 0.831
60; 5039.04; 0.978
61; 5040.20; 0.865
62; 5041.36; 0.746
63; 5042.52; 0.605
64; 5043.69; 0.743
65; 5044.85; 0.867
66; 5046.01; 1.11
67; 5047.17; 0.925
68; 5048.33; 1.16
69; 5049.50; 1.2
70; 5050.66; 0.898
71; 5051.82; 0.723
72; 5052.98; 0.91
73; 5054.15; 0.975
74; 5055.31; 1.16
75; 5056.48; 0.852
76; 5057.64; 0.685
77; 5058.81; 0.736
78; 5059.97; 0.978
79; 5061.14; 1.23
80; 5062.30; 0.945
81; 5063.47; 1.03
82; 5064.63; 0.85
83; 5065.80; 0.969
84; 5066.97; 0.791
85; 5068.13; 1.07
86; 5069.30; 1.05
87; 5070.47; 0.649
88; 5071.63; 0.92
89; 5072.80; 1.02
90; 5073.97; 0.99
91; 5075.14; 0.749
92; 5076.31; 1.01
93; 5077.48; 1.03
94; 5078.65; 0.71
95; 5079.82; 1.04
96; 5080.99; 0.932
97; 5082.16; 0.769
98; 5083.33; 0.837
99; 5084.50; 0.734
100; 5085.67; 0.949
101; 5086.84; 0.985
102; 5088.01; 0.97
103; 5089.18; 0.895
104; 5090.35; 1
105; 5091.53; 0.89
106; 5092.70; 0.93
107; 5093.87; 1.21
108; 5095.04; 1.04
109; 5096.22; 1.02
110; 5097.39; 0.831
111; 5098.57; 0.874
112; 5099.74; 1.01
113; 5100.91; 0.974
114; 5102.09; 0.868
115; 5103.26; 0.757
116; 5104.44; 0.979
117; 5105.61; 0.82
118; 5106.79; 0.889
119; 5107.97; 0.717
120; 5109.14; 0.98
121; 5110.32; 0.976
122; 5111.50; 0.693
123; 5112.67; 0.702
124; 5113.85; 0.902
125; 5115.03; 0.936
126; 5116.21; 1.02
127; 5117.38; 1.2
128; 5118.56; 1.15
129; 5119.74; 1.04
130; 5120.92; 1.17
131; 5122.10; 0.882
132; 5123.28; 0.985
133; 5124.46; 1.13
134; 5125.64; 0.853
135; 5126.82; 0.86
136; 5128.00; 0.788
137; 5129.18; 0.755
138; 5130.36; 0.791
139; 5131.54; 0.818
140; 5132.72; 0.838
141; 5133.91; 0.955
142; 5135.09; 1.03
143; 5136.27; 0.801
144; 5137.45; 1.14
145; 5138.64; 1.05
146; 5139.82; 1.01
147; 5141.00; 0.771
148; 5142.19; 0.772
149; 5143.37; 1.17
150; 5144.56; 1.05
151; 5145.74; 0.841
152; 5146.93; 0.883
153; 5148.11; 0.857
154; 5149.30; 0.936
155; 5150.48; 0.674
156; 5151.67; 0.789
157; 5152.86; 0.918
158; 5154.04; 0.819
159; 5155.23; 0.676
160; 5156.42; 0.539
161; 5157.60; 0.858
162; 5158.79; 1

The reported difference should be 0.03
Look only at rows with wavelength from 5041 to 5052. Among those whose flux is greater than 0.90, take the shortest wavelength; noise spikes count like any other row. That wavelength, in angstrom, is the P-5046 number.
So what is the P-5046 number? 5046.01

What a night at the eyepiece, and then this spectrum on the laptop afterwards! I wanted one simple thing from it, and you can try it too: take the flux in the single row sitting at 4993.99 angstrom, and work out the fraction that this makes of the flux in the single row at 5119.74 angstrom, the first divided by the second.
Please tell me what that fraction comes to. 1.03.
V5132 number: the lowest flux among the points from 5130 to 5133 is 0.791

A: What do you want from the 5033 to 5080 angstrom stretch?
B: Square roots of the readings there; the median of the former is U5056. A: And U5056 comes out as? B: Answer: 0.98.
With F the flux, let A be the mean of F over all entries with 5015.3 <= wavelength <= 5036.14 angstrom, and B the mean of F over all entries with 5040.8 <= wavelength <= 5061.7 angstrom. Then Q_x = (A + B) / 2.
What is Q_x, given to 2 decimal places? 0.94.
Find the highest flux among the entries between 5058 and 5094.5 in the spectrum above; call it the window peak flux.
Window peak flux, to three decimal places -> 1.230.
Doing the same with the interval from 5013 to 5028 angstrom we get 1.280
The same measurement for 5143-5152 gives 1.170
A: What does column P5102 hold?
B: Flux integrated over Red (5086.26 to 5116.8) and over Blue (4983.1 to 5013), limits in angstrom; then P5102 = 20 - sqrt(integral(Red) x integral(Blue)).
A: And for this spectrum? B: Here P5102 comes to -8.37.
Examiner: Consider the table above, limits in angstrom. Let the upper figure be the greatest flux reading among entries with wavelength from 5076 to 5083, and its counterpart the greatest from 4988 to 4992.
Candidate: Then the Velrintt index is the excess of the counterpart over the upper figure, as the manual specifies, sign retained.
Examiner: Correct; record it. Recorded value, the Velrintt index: 0.05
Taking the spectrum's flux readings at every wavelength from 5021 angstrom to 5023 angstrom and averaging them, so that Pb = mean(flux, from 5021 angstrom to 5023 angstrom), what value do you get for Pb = 1.1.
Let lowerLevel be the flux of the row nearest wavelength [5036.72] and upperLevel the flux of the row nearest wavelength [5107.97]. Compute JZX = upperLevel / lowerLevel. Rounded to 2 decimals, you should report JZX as 0.72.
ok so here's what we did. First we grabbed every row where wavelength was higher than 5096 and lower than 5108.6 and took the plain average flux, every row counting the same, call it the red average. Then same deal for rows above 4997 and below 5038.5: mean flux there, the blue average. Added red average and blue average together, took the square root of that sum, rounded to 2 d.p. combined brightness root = 1.35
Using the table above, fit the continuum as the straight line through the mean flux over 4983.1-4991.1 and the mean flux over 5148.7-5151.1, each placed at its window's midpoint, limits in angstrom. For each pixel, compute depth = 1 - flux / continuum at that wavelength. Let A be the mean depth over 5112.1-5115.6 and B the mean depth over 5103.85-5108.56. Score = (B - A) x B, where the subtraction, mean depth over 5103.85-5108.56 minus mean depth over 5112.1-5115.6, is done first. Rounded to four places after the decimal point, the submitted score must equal 0.0000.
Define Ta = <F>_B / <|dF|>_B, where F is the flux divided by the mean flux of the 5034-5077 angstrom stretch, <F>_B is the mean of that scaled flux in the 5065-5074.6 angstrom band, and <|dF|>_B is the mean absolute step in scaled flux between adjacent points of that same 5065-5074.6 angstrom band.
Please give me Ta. 5.1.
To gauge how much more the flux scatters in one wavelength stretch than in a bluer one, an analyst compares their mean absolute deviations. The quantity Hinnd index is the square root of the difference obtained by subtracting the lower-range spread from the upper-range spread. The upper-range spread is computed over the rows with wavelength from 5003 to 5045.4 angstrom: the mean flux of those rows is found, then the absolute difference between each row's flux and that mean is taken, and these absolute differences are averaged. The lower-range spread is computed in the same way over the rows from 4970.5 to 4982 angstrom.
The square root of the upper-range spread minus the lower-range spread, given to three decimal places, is 0.200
